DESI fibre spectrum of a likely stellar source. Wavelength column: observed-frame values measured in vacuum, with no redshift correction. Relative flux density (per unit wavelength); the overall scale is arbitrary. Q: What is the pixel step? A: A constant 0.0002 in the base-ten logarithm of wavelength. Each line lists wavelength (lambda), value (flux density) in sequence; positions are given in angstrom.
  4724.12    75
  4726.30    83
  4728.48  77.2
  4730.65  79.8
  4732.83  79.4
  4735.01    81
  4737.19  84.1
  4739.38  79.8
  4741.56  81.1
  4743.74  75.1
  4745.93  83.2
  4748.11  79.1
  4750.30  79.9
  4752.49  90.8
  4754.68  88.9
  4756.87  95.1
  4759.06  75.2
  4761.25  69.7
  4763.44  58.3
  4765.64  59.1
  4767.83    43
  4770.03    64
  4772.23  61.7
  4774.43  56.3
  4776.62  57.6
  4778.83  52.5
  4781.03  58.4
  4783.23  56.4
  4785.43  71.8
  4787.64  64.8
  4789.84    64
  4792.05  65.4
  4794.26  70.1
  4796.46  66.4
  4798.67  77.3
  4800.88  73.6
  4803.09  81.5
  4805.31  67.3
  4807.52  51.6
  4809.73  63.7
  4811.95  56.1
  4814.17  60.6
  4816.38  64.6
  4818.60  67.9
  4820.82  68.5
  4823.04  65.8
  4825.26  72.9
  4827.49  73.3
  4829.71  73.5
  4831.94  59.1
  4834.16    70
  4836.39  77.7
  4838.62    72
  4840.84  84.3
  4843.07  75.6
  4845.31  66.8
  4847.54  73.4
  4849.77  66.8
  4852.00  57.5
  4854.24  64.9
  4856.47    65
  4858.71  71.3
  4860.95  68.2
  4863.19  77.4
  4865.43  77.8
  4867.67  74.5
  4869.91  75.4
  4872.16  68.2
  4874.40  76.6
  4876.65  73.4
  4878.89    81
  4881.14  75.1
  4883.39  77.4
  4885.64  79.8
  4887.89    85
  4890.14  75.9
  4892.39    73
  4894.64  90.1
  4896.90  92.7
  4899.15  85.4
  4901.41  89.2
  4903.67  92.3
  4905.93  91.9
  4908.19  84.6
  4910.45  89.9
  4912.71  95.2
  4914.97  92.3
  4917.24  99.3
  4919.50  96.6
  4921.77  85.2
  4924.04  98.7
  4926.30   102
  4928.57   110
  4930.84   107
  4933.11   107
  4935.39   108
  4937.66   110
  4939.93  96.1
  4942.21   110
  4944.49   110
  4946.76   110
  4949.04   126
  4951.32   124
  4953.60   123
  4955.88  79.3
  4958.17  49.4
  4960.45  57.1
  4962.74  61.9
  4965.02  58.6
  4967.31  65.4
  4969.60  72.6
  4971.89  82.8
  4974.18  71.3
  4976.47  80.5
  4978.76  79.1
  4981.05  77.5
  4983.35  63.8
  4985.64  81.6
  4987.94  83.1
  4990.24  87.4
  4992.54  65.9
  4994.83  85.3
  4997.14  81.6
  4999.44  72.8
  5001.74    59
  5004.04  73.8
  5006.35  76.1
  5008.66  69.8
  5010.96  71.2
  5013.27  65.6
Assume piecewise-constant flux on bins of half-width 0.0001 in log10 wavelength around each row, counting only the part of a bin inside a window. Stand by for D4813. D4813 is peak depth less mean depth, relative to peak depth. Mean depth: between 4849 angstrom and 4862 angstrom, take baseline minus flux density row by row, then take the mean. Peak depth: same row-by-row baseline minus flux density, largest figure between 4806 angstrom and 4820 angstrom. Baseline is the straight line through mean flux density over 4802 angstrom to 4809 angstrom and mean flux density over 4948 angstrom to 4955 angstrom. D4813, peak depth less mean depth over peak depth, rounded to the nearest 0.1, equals -0.3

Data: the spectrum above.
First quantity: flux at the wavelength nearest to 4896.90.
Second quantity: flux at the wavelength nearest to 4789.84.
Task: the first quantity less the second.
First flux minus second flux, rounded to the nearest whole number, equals 29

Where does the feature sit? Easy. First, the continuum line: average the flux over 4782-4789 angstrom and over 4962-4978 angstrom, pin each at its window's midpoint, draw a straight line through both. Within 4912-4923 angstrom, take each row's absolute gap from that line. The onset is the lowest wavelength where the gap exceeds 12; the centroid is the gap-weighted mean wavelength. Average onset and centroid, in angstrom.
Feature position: 4914.8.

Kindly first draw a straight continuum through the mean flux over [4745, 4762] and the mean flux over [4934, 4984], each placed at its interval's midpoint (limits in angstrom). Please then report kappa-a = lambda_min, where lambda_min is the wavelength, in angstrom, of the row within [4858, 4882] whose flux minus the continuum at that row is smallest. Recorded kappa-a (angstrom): 4872.16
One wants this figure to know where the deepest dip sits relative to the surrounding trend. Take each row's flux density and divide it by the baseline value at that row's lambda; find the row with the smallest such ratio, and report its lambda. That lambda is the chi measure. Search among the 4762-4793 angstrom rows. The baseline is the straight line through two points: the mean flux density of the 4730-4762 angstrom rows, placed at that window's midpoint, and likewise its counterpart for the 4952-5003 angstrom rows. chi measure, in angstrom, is 4767.83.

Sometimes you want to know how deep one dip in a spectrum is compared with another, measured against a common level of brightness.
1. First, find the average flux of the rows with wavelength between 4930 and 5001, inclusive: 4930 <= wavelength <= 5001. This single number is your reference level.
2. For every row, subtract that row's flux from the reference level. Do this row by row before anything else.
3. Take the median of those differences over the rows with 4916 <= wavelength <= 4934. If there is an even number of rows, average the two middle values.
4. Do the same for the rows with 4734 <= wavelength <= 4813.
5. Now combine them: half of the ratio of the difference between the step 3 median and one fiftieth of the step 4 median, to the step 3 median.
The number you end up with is 0.513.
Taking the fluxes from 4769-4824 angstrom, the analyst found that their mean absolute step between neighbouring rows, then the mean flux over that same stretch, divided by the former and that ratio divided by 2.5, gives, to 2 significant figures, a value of 4.3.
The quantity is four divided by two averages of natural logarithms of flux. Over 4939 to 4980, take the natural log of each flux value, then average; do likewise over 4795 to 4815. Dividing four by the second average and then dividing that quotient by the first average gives 0.216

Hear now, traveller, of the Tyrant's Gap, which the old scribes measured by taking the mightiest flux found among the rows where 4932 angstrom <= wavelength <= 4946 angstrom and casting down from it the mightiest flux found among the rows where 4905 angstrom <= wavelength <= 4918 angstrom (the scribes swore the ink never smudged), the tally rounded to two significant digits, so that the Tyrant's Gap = 11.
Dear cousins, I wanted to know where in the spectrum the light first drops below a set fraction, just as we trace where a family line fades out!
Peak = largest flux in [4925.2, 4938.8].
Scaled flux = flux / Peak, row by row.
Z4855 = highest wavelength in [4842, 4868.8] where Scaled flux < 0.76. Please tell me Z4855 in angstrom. 4867.67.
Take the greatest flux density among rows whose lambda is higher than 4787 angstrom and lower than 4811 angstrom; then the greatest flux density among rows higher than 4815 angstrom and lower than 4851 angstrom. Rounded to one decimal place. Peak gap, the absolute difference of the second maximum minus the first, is 2.8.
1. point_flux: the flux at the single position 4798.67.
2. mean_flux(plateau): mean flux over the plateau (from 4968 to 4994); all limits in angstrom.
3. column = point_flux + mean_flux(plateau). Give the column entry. 154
